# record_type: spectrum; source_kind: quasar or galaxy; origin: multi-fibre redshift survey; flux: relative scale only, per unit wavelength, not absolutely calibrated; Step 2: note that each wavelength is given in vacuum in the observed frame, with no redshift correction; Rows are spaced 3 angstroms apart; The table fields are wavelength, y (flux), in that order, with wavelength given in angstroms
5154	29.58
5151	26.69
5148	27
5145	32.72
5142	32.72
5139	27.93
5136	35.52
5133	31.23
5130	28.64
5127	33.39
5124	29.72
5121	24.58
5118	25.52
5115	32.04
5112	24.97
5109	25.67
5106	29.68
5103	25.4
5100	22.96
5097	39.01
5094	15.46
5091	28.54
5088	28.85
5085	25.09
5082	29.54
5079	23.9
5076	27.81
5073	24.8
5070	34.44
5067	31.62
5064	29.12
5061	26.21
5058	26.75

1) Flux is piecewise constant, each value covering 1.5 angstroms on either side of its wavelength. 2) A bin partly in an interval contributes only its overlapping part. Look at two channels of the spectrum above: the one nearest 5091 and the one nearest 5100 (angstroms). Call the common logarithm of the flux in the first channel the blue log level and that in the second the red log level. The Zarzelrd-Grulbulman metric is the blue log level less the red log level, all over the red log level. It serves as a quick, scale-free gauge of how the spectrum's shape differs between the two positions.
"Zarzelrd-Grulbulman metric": 0.069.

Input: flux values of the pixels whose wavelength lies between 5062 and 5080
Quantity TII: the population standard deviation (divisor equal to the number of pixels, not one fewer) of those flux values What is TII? 3.7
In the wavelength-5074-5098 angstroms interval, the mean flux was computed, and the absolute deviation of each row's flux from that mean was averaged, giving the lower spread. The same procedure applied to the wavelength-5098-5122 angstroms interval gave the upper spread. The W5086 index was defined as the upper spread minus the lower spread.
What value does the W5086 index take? -2.1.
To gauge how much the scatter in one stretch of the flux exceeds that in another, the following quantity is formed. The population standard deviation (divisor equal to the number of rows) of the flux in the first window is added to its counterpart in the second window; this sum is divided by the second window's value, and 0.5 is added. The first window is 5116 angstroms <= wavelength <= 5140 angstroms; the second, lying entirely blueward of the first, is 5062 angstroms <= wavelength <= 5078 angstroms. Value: 2.6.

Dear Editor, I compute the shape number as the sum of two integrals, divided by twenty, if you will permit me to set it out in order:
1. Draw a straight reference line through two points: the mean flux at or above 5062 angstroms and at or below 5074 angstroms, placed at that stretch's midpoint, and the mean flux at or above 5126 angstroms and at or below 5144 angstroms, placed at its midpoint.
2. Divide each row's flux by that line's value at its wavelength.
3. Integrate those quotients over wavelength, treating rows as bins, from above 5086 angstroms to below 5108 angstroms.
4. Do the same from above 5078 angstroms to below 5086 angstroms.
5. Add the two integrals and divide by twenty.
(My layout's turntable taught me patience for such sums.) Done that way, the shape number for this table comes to 1.32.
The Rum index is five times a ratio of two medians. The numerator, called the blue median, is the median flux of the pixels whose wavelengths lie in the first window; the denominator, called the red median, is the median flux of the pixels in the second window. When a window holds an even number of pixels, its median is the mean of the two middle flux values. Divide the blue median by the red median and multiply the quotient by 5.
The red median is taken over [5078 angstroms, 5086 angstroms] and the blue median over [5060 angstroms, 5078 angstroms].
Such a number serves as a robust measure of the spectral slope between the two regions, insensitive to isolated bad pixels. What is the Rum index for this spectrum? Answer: 5.67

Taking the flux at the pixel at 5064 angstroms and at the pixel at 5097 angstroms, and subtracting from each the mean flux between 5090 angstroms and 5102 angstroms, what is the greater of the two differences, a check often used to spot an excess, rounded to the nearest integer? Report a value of 13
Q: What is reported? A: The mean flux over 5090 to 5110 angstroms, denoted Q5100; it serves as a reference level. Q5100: 26.7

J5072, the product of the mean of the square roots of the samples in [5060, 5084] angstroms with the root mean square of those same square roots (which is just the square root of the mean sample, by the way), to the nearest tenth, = 28.4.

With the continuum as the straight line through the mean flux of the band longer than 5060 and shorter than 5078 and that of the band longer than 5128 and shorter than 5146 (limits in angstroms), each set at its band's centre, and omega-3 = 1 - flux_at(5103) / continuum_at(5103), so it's 0.16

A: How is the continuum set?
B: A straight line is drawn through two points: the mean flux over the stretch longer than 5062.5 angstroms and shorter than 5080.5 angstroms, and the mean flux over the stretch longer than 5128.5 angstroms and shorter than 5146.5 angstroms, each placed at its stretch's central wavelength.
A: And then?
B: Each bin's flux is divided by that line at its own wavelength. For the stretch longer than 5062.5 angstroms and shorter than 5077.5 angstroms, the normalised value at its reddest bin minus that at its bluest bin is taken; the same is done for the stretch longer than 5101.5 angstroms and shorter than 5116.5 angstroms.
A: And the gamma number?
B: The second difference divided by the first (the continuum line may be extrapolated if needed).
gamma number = -3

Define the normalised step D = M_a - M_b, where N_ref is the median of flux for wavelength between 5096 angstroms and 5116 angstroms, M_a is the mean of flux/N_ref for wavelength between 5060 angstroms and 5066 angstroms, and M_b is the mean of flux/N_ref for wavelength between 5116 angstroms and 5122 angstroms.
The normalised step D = 0.10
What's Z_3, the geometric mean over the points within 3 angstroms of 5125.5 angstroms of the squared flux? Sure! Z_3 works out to 992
